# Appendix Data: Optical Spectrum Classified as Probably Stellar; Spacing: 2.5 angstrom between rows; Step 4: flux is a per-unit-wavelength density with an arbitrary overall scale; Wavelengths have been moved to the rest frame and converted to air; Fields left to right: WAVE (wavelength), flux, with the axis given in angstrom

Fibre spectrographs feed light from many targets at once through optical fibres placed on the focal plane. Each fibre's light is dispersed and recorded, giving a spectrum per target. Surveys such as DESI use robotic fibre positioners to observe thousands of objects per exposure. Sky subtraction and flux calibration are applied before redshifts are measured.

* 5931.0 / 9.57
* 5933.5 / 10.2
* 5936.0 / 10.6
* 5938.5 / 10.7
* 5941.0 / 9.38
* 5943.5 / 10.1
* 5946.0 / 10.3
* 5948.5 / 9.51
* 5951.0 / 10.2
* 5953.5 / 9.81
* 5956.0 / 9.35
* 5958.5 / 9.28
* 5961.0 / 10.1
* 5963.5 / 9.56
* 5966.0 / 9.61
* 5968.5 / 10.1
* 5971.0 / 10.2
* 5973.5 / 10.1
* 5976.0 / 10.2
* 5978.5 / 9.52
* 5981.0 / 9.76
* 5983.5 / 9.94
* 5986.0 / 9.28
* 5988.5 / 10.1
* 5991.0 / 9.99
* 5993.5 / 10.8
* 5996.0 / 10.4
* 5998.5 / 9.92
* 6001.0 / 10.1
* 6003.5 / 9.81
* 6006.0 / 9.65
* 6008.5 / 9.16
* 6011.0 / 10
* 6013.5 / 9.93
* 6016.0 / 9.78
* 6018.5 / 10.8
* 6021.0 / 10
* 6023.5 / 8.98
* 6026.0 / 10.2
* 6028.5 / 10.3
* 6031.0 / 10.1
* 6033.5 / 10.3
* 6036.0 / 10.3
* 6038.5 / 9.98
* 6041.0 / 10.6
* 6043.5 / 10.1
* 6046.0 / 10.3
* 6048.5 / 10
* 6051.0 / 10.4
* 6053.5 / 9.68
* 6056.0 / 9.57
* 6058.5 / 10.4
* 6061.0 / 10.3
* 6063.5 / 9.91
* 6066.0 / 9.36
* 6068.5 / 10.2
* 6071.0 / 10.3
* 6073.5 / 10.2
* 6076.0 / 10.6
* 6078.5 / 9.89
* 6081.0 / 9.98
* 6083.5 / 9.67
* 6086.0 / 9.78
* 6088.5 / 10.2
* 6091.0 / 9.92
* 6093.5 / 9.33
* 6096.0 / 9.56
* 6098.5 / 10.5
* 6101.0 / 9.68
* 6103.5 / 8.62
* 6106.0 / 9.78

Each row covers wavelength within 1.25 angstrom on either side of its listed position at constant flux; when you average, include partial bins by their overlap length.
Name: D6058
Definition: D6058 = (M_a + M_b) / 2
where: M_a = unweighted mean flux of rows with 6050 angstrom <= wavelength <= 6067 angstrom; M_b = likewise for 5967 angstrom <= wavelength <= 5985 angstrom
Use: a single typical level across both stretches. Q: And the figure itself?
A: 10.0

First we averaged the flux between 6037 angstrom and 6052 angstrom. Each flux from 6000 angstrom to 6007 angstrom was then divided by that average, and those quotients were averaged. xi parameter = 0.963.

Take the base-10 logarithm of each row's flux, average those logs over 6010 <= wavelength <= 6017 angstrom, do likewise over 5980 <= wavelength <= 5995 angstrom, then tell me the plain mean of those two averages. 0.997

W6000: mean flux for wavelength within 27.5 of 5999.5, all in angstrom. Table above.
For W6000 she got 9.9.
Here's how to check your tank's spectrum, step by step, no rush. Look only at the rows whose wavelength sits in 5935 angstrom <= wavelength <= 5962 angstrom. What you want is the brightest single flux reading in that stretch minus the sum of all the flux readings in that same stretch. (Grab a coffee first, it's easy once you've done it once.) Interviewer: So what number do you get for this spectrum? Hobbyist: -99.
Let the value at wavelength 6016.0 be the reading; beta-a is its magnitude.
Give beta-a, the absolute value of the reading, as 9.8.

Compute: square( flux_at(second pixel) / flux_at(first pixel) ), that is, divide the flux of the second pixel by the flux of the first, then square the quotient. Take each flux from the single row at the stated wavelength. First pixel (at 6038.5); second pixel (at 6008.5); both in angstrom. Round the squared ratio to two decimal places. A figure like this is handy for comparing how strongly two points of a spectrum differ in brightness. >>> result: 0.84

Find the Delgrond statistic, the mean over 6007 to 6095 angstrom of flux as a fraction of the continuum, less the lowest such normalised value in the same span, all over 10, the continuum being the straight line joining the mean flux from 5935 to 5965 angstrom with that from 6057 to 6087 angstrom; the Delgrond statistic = 0.0100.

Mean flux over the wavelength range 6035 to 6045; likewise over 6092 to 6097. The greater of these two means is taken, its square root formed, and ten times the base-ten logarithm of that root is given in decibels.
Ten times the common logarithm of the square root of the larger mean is 5.05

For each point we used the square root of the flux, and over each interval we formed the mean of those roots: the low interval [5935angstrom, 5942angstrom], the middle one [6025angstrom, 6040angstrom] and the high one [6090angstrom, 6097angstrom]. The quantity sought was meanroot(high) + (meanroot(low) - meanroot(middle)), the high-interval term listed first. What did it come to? 3.10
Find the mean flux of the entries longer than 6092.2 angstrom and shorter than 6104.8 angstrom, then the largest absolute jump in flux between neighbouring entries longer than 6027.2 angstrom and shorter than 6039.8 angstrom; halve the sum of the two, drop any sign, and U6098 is 4.93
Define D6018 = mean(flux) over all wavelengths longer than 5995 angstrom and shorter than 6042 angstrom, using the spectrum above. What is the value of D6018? 10.0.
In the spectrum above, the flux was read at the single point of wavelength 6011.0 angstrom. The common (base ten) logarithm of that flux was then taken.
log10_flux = 1.000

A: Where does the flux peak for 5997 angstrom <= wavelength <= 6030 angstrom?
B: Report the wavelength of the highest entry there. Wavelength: 6018.5 angstrom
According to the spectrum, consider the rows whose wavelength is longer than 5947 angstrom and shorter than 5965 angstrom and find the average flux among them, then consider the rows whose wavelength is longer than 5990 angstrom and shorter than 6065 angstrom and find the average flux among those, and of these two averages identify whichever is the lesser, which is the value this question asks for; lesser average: 9.69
